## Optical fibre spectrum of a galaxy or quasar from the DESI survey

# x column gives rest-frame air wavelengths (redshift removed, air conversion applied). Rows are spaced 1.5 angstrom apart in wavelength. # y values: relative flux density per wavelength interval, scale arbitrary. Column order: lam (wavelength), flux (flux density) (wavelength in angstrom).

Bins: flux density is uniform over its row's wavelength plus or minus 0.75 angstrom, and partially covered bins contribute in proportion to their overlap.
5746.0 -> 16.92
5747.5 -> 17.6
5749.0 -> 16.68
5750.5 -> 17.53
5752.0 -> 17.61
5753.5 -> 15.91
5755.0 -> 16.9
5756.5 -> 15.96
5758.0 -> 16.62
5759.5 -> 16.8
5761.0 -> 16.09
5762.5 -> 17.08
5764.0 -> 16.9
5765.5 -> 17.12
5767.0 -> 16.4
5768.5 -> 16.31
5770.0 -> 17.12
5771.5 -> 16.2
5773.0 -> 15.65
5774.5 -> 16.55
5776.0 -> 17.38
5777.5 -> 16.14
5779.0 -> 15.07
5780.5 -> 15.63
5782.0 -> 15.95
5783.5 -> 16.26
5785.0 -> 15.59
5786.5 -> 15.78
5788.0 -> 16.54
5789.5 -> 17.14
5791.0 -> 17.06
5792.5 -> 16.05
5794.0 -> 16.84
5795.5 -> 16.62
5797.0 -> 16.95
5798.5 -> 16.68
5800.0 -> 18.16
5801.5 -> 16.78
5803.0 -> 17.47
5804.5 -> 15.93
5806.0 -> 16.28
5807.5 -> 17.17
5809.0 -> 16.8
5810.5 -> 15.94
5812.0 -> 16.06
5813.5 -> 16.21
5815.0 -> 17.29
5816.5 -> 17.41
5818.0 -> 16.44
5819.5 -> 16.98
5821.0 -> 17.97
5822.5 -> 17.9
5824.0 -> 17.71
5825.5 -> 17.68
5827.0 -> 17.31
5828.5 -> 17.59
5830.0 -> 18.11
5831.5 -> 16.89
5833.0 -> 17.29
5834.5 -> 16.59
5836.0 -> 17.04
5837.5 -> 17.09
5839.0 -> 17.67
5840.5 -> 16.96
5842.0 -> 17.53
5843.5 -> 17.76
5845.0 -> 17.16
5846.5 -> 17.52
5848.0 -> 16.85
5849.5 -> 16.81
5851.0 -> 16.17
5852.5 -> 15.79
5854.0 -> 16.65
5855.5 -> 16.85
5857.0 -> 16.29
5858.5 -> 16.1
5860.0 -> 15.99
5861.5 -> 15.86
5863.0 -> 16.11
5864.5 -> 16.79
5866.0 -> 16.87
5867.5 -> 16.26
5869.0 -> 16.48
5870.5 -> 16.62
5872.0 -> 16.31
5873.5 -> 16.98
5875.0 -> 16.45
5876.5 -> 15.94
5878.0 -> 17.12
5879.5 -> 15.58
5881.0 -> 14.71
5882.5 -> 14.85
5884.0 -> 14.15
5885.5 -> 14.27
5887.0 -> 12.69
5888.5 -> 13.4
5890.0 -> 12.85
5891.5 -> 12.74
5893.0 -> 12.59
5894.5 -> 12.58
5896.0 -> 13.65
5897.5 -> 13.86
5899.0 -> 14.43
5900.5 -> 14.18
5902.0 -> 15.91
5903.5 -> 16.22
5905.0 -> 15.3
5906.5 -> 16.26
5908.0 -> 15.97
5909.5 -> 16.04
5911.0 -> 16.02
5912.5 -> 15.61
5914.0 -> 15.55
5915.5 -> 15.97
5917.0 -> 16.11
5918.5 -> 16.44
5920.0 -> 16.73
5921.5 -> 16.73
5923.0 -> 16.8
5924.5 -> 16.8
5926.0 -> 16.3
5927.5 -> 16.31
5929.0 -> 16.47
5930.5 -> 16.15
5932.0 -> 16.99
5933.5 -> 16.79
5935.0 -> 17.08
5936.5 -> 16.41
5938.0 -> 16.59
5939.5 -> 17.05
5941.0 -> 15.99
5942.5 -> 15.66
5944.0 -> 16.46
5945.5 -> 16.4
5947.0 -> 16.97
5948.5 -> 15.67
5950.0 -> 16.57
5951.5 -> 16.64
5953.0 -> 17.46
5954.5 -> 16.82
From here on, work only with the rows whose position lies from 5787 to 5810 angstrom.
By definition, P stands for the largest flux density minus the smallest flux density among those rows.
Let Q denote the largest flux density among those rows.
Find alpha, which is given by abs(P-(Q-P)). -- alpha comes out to 13.7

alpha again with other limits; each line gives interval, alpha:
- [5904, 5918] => 14.3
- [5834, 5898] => 7.4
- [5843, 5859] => 13.8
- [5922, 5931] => 15.5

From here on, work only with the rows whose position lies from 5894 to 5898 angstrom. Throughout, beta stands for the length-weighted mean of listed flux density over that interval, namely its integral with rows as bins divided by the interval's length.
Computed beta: 13.4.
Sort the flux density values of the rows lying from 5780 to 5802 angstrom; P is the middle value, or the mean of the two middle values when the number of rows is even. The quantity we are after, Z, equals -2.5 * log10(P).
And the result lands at -3.05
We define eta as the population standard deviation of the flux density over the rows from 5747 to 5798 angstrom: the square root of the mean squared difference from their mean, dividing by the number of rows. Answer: 0.63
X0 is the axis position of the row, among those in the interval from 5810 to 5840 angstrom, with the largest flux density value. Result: 5830.0 angstrom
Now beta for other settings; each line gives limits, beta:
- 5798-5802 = 17.3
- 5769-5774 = 16.3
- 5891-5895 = 12.6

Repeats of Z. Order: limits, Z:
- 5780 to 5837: -3.07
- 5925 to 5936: -3.04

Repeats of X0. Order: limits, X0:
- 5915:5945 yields 5935.0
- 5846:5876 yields 5846.5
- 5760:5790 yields 5776.0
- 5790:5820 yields 5800.0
